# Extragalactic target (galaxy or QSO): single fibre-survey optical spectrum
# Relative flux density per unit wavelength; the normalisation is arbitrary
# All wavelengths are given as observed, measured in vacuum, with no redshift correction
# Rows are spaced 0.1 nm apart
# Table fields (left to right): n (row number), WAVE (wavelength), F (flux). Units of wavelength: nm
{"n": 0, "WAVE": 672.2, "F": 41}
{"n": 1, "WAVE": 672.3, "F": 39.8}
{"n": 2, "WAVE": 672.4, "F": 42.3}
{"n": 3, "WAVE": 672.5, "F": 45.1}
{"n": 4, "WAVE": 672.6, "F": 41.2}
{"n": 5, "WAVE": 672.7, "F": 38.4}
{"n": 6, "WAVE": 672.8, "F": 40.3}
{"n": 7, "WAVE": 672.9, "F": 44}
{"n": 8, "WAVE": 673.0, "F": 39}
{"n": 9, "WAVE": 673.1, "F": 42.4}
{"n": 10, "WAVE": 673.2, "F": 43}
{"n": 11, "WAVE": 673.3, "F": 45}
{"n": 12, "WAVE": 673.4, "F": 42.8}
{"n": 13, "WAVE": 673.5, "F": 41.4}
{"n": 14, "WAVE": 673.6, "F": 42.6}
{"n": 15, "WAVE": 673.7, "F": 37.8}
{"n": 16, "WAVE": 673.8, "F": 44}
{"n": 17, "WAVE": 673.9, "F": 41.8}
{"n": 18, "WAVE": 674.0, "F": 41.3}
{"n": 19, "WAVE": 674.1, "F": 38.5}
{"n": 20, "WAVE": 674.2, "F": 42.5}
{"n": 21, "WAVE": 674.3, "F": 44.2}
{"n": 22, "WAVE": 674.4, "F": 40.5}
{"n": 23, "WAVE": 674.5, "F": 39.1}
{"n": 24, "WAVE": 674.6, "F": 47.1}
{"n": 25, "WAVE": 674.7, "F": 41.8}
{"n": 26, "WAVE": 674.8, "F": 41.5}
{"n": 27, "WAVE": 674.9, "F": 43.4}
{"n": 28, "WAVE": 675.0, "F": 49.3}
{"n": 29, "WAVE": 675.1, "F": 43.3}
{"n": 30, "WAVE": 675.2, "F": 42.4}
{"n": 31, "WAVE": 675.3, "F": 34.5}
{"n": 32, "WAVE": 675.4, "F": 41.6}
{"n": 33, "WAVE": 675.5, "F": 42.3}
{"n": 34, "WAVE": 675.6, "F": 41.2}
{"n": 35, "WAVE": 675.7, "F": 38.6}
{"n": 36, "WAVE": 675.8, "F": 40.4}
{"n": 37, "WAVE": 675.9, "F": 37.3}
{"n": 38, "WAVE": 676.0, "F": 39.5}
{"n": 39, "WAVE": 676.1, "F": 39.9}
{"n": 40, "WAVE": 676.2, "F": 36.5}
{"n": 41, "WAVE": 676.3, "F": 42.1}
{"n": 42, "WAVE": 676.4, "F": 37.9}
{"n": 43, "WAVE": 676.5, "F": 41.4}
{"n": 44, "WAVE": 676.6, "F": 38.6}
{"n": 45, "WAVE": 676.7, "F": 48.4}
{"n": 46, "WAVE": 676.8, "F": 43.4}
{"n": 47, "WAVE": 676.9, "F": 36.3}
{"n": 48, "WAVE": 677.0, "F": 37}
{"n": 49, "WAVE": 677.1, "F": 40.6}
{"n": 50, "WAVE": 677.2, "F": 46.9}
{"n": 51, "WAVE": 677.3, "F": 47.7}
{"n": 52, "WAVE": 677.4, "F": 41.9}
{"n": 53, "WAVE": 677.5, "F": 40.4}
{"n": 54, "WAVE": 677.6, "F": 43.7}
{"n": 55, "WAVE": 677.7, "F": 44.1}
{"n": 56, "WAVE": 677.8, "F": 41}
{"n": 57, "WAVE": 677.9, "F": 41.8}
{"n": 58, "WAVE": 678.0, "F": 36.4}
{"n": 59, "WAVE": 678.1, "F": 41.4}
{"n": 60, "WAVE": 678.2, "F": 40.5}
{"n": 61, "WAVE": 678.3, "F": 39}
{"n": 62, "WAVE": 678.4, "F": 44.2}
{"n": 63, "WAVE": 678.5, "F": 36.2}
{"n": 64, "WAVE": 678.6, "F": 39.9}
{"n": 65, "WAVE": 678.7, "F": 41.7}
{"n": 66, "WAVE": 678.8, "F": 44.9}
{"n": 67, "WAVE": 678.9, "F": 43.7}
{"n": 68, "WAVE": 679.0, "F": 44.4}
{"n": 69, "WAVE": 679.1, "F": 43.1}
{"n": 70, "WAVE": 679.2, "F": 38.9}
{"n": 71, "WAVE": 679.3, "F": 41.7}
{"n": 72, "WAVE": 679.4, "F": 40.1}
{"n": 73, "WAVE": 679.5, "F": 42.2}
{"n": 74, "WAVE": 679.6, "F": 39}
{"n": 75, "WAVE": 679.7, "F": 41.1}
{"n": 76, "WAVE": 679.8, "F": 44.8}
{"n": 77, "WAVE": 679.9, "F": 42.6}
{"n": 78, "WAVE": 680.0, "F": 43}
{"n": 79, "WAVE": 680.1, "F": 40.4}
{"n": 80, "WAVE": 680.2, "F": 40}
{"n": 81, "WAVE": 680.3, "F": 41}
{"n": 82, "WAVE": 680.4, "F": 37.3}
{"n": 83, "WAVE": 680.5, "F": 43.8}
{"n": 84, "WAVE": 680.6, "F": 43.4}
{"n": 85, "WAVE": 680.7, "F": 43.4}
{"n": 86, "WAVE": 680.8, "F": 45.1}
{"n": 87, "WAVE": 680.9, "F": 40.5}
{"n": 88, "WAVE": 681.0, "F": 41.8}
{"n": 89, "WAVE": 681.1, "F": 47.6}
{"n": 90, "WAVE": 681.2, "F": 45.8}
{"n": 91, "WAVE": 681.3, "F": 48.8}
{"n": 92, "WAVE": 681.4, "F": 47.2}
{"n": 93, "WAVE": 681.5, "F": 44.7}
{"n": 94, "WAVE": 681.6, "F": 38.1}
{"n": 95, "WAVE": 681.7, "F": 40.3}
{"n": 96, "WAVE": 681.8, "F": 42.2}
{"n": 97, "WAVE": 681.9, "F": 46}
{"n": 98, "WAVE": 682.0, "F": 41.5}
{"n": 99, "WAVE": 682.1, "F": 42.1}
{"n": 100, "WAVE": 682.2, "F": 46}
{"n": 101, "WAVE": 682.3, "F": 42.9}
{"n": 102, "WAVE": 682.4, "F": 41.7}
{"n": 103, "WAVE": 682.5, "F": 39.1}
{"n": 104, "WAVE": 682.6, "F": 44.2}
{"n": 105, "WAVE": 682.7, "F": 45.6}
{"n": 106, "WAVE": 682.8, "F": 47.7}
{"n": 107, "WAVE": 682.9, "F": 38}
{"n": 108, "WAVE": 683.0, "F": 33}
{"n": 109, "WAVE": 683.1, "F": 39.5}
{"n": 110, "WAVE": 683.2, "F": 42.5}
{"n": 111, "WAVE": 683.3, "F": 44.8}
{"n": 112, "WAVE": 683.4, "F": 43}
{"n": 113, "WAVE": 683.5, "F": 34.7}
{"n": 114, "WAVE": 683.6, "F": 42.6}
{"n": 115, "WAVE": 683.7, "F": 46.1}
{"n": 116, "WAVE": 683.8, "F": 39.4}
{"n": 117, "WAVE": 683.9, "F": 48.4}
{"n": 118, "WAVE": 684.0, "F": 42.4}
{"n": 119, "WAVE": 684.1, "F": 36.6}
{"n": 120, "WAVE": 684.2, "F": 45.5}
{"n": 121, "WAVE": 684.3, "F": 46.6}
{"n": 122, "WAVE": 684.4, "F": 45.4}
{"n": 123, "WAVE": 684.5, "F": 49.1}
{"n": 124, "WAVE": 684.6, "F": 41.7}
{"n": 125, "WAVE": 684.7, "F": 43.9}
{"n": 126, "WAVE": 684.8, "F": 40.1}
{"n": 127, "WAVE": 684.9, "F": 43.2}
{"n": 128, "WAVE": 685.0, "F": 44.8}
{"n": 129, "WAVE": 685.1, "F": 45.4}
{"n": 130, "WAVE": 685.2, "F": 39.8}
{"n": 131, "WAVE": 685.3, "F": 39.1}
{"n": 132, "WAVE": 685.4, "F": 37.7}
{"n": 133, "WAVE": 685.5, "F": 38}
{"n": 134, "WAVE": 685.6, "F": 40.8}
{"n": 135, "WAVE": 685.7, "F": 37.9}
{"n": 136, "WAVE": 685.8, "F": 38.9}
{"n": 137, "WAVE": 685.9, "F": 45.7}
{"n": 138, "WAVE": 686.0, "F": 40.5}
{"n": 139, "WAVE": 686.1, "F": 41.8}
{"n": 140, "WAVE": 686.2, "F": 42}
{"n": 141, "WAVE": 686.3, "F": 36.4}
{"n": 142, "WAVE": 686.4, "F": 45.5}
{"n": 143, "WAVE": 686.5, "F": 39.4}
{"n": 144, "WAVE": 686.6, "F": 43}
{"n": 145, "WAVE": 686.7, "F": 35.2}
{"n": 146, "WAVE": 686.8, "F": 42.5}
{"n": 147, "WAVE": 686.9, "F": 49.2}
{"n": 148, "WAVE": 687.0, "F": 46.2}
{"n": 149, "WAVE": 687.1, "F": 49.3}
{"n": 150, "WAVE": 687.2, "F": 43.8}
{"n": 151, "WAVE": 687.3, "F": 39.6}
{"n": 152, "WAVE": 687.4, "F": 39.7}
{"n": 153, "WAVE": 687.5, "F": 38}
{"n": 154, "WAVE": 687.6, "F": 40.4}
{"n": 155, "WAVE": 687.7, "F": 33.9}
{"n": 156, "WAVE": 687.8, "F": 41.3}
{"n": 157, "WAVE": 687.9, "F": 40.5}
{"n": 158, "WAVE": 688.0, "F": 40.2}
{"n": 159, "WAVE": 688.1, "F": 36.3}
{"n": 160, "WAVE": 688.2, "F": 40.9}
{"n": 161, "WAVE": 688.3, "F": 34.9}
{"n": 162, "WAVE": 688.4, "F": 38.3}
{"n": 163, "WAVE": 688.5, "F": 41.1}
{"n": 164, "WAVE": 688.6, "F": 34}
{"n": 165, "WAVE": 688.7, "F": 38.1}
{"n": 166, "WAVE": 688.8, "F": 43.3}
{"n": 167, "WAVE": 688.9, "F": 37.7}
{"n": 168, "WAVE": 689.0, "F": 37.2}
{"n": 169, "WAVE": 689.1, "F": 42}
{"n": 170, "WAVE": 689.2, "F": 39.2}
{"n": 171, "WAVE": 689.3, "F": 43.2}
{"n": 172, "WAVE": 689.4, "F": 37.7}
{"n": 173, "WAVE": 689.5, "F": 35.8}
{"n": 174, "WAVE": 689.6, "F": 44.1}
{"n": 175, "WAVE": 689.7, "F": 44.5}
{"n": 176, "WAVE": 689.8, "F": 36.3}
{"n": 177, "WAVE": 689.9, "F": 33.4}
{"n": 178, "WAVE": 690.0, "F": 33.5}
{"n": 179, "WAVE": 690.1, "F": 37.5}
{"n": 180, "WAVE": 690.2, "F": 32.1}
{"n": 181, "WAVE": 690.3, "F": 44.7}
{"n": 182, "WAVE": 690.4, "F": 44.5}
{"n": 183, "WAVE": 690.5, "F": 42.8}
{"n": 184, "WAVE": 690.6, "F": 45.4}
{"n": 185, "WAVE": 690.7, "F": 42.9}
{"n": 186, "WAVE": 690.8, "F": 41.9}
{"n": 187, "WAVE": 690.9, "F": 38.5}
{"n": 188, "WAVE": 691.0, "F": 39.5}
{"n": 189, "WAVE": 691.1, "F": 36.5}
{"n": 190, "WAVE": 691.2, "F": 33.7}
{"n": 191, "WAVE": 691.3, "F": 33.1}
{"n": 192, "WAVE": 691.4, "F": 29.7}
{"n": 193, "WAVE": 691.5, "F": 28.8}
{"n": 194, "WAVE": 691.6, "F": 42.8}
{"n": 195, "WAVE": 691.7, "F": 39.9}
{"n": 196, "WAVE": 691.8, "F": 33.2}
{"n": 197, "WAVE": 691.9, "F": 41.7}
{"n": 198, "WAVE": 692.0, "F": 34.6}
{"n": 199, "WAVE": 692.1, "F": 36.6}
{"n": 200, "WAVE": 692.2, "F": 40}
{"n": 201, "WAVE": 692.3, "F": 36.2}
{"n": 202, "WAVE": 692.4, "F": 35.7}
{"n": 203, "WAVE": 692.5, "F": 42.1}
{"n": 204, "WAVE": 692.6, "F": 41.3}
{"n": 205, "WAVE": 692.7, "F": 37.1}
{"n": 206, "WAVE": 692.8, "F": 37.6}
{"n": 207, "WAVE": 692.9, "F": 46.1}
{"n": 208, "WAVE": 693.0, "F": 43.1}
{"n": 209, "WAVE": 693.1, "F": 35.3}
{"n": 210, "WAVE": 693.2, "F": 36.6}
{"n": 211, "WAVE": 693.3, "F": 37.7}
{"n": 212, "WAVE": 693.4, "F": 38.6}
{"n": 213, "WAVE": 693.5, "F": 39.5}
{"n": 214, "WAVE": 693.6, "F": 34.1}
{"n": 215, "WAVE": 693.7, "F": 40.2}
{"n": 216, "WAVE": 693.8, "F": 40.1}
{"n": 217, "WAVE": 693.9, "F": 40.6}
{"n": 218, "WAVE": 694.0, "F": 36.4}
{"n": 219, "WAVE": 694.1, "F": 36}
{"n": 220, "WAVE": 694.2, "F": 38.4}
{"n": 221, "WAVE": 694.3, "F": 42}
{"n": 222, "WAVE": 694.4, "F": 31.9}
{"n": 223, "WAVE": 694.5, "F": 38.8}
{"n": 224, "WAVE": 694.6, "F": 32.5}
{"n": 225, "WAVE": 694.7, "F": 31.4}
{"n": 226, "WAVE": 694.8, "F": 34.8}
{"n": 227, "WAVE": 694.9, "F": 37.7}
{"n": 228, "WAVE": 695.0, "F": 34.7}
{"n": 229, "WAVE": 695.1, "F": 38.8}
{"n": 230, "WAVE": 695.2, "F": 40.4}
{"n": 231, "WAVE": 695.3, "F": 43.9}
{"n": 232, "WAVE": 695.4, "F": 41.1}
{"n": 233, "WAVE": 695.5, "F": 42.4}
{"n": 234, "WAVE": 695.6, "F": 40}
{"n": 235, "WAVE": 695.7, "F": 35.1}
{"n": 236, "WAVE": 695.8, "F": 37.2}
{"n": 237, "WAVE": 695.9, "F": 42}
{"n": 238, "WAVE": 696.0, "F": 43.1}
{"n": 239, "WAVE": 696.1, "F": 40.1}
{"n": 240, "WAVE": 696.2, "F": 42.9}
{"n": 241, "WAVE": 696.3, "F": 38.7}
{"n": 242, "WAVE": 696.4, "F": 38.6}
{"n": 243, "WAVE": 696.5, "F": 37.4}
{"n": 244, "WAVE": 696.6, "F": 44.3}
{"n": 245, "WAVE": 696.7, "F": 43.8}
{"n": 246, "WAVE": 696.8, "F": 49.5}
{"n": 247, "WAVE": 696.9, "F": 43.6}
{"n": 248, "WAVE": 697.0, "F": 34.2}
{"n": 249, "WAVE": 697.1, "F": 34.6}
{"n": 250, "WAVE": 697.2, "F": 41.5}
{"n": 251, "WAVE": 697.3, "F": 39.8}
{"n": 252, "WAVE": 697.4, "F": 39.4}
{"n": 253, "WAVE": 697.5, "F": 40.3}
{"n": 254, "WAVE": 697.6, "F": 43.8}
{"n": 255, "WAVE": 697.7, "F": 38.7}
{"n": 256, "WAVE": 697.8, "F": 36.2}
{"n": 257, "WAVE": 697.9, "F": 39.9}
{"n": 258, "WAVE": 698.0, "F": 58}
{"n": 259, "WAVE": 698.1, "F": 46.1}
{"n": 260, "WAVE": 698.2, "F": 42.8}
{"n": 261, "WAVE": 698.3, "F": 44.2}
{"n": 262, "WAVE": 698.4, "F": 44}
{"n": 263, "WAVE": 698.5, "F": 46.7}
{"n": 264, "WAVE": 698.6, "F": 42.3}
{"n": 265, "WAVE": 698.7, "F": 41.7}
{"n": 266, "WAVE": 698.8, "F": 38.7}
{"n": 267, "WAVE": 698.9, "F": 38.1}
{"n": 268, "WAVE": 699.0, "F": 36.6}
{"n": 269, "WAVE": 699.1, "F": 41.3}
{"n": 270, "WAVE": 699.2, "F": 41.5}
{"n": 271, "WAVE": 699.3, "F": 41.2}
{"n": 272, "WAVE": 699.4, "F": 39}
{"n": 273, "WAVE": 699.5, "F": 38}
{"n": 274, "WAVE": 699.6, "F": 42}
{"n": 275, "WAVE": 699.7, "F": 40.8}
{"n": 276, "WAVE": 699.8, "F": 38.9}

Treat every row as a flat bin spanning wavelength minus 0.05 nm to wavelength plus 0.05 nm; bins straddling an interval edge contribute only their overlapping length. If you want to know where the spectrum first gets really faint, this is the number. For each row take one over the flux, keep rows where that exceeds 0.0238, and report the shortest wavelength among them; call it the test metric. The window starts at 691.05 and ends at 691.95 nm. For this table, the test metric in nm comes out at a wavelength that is 691.1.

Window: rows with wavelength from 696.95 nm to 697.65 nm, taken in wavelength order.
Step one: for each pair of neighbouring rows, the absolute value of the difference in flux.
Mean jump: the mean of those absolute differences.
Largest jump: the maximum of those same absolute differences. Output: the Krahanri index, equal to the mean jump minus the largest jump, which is -4.6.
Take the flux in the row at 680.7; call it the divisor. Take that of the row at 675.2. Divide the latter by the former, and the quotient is 0.98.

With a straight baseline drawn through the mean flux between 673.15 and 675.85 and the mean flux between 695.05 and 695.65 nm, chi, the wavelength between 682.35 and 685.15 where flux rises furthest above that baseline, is 684.5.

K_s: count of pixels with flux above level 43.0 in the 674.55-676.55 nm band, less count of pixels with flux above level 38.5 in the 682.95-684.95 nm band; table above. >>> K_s -13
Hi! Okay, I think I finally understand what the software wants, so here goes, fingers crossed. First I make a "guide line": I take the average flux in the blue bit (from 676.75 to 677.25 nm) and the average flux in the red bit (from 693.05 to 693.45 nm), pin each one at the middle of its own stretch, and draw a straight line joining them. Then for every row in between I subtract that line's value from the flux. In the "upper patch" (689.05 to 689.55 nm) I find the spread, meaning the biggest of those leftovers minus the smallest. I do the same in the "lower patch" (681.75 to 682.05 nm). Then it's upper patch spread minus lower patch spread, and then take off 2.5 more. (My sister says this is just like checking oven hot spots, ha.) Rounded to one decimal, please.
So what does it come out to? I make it 0.4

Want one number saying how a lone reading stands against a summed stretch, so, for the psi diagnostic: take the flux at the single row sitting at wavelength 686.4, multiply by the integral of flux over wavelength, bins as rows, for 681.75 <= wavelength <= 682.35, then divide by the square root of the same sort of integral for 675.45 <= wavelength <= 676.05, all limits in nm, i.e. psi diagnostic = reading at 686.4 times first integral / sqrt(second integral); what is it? 242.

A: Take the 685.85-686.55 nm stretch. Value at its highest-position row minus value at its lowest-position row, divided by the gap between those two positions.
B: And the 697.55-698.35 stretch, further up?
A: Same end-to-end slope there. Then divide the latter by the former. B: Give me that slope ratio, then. -0.1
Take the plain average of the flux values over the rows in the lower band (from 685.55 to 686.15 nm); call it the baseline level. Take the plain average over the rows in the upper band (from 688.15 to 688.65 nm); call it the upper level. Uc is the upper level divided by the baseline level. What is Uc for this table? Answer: 0.92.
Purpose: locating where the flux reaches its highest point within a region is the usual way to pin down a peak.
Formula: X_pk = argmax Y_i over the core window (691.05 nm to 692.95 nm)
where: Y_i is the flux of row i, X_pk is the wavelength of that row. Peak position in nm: 692.9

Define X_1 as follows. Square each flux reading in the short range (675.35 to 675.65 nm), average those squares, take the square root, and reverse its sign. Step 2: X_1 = -41.7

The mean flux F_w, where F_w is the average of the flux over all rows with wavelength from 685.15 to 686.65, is 40.4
